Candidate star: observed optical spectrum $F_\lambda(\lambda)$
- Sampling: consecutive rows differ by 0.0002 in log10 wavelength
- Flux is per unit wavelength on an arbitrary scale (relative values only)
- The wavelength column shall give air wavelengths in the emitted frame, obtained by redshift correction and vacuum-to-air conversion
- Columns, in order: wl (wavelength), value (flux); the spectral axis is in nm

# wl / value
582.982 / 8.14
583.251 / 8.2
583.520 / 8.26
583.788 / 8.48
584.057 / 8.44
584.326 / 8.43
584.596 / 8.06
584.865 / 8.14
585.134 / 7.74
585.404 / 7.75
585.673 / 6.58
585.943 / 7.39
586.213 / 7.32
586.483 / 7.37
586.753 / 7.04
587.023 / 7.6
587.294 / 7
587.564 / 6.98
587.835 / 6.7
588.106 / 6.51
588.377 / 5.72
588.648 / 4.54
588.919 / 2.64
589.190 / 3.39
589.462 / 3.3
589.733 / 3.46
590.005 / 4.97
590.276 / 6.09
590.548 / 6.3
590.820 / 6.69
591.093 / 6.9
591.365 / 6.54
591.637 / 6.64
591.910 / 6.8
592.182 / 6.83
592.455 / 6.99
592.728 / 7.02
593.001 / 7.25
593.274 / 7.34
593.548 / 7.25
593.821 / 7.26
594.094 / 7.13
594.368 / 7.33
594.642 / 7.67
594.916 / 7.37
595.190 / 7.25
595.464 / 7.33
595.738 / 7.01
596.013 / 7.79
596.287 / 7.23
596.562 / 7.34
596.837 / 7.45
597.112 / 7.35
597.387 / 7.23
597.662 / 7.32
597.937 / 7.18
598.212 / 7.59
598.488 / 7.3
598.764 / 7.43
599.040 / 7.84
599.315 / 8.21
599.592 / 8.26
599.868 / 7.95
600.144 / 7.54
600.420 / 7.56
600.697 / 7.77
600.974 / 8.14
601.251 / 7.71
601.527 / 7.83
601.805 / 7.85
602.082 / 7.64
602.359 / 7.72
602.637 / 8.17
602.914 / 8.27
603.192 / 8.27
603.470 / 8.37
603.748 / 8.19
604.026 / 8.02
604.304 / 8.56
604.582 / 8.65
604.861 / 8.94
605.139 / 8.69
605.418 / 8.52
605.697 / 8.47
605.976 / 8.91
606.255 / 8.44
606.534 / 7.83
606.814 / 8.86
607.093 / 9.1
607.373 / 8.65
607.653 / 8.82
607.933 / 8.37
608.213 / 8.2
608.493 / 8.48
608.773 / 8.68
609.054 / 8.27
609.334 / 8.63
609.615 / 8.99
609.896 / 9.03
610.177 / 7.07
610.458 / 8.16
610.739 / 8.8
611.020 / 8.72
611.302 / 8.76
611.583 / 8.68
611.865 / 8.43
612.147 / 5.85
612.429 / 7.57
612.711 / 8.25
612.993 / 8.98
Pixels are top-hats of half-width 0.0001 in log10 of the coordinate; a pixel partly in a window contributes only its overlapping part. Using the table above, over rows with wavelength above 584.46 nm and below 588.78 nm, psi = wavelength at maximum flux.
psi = 584.865 nm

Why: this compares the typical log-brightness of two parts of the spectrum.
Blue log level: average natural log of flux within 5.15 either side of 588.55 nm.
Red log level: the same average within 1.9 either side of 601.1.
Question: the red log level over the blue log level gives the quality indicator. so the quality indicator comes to 1.11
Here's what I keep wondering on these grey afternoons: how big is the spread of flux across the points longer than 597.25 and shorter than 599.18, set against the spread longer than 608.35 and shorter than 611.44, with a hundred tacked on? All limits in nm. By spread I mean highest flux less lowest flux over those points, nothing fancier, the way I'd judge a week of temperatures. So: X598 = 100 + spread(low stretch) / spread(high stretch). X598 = 100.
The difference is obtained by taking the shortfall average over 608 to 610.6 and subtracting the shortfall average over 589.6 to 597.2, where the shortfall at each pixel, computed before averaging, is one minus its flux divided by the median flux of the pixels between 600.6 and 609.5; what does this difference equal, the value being -0.18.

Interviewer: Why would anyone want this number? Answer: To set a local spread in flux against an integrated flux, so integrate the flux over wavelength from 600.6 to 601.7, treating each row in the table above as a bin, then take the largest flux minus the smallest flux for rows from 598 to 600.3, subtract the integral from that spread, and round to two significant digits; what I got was -7.7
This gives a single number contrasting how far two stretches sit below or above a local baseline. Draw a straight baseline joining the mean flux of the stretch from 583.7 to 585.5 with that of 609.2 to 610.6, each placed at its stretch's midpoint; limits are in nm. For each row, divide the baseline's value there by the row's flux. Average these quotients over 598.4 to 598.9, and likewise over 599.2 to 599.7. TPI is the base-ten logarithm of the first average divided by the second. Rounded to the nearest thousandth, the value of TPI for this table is 0.048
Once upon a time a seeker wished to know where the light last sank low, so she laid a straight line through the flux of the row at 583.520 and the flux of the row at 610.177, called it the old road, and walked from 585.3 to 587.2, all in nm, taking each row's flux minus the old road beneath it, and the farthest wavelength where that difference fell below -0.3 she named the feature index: 587.023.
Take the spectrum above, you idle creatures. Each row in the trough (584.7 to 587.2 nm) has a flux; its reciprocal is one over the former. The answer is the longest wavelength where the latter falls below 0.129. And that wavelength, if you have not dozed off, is 584.865 nm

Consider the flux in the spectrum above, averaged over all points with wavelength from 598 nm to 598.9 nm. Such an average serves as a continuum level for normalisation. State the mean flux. 7.4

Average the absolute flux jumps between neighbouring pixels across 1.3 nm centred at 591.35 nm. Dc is 0.21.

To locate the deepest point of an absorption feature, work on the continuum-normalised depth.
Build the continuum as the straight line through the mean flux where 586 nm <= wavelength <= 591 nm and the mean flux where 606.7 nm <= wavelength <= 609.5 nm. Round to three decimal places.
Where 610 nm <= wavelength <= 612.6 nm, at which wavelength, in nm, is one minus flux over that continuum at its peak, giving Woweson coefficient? 612.147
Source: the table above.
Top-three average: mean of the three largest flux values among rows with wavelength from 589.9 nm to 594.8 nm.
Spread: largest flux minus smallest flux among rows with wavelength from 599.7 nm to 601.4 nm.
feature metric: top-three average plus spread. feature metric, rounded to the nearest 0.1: 8.0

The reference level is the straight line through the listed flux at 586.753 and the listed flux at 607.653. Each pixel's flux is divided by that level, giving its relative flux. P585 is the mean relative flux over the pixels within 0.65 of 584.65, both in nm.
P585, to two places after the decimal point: 1.19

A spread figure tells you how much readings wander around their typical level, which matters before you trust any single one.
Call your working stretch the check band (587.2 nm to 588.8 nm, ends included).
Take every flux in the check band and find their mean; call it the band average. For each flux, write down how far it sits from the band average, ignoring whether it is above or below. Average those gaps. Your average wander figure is 0.74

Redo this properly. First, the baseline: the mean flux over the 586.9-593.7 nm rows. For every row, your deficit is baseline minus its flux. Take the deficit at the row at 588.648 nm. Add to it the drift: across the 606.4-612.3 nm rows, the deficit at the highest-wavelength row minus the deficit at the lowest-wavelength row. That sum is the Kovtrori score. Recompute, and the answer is 3.5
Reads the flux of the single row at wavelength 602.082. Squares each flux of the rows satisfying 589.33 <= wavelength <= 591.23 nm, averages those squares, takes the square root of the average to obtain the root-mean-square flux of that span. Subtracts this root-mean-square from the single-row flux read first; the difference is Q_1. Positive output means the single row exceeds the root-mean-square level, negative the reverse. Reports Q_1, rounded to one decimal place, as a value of 2.1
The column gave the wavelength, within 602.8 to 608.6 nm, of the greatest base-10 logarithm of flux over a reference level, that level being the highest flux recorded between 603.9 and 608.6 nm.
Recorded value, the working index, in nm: 607.093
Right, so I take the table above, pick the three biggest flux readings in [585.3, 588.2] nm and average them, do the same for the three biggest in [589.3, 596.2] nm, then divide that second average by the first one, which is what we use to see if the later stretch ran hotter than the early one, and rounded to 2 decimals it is 1.00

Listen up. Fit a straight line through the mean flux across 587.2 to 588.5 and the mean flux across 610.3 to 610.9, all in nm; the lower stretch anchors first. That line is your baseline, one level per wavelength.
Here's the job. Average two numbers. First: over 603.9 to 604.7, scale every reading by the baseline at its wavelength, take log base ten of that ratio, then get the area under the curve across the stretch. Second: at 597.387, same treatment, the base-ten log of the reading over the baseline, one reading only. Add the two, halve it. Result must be 0.006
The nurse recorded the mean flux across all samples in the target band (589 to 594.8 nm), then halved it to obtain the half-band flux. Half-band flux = 3.2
